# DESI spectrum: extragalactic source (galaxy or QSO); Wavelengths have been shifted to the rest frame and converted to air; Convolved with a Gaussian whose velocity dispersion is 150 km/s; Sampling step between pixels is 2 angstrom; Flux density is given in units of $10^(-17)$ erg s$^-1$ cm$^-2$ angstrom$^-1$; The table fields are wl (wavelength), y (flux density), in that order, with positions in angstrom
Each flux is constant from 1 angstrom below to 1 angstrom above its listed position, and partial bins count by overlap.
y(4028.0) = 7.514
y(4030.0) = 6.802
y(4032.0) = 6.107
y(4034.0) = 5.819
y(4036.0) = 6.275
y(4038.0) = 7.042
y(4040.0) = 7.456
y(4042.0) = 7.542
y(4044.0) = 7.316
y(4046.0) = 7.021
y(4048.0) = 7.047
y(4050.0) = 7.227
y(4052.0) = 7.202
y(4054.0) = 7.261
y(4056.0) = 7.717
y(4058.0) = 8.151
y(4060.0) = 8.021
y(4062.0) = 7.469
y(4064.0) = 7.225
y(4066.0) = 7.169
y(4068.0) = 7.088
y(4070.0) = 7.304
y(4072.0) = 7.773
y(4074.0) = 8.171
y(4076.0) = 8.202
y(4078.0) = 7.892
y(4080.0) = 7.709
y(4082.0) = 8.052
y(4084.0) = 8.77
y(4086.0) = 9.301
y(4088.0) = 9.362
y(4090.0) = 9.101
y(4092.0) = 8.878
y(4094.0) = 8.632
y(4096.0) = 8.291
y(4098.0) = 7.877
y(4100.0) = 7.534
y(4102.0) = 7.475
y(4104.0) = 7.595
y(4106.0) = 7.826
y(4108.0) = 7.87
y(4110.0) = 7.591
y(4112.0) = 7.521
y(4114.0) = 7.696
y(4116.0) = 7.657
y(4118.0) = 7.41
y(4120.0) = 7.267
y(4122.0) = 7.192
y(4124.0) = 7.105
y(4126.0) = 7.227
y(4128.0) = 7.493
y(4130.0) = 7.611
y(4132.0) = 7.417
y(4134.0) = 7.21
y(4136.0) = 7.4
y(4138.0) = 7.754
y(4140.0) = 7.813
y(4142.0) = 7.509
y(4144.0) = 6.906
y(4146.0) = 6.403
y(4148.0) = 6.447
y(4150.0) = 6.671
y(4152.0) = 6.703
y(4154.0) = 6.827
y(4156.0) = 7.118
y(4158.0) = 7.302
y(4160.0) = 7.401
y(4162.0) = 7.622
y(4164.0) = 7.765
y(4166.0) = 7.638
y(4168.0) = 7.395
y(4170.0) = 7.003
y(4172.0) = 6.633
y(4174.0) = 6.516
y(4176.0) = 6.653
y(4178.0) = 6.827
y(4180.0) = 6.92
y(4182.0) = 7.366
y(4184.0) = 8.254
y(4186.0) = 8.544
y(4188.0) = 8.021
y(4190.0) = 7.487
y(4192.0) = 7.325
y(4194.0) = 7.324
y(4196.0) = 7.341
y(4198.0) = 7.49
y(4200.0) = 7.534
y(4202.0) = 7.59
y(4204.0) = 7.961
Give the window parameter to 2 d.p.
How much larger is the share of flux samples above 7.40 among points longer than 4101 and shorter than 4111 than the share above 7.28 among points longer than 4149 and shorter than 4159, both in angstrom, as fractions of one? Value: 0.80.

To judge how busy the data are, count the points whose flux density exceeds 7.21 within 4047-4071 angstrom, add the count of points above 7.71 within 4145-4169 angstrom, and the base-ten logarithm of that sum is 0.95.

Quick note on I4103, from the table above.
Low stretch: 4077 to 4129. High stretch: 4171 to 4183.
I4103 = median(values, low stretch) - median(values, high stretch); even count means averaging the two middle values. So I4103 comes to 1.0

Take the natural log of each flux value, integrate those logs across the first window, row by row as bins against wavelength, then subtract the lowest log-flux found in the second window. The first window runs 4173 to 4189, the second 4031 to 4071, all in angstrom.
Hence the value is 30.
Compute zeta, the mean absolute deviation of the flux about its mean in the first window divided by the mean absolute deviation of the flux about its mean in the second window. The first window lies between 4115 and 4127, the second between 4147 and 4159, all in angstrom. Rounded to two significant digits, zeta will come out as 0.61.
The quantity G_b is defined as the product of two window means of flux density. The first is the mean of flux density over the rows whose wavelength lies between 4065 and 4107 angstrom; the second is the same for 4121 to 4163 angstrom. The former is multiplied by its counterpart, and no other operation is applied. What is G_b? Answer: 58.3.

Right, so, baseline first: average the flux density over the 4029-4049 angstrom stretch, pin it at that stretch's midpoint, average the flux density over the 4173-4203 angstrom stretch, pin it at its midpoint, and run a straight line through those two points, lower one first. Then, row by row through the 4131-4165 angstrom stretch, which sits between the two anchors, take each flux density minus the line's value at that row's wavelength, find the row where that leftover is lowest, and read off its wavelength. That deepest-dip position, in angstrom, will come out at 4146.0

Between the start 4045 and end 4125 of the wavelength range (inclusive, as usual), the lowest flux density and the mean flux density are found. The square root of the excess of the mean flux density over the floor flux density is 0.88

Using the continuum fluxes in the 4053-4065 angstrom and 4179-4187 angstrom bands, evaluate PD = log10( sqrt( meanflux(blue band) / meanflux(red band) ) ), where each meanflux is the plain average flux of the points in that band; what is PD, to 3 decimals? -0.004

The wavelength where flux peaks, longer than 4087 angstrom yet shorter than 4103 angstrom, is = 4088.0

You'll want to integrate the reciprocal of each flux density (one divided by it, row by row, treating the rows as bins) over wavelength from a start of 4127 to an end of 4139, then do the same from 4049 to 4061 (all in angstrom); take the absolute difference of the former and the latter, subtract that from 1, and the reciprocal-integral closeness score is 1.0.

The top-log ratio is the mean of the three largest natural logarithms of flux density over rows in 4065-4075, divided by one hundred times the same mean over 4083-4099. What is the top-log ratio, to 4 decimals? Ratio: 0.0092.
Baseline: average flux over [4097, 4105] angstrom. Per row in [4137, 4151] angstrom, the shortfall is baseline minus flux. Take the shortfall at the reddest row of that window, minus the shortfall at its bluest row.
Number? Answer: 1.08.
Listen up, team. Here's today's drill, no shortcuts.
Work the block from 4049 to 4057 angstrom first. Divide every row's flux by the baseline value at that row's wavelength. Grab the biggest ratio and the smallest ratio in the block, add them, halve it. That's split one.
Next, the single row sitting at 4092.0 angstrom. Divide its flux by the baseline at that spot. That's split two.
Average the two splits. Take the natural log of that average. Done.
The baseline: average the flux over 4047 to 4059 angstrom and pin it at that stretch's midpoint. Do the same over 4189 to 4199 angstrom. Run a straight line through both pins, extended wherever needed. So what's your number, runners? 0.095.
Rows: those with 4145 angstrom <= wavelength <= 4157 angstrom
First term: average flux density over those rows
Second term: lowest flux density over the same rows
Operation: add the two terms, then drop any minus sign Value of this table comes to 13.1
